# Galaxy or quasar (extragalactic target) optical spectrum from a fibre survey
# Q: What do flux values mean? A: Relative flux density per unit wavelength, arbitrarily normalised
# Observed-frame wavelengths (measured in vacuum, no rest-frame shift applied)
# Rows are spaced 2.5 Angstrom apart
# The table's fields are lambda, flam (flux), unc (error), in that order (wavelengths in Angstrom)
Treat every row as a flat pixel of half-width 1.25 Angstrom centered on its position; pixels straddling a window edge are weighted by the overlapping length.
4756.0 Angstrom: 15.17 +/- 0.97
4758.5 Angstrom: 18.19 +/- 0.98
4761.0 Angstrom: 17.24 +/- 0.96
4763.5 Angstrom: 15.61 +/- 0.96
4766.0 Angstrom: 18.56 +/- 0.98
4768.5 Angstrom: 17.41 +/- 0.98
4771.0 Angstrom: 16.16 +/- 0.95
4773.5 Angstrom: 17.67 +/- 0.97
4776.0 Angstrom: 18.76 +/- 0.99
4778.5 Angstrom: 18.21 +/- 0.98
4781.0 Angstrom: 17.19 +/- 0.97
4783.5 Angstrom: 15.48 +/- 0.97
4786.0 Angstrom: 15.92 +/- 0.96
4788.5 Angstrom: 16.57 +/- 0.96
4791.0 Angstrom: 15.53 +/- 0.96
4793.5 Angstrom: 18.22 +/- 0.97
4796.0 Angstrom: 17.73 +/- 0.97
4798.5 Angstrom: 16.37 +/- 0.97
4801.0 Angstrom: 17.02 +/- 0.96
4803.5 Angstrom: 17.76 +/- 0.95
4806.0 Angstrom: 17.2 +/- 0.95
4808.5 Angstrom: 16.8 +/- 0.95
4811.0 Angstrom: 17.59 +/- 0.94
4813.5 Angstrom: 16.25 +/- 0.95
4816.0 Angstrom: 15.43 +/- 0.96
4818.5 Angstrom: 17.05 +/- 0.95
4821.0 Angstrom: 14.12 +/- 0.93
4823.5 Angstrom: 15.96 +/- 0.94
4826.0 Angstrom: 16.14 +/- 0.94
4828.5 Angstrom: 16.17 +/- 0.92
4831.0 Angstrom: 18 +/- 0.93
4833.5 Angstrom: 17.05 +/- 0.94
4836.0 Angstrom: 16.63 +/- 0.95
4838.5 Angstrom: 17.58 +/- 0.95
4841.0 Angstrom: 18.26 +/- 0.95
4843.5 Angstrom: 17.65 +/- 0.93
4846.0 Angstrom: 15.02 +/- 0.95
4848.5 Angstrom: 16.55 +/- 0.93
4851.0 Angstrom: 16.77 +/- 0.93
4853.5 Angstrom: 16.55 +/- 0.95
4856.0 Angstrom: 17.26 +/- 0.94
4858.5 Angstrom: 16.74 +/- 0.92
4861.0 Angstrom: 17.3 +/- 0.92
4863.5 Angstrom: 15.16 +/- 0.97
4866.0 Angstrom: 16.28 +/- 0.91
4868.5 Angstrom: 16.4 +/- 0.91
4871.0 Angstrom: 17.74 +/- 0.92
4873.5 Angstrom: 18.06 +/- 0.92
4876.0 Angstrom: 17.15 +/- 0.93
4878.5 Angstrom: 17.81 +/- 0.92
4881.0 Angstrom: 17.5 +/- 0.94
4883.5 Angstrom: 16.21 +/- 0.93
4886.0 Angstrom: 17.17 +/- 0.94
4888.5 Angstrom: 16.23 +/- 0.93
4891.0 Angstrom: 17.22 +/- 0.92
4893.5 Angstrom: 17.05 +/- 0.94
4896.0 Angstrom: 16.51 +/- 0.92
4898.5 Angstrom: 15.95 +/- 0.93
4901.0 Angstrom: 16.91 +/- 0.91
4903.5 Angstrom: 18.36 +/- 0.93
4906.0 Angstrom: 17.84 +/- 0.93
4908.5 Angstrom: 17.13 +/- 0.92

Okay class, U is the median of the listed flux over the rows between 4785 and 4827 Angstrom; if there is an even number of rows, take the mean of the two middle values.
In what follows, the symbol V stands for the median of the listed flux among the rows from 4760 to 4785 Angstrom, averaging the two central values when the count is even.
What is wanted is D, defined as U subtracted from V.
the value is 0.8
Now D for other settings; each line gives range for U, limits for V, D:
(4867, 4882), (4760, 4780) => -0.1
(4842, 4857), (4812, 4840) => -0.4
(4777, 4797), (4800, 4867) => -0.1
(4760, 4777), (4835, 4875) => -0.7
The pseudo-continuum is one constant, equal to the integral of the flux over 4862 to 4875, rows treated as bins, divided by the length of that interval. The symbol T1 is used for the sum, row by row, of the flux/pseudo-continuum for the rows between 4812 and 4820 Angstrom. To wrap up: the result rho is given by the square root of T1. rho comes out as 1.71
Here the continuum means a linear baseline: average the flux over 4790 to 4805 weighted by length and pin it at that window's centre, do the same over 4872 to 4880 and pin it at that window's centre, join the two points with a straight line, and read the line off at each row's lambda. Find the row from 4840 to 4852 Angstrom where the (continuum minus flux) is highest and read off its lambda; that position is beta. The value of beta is 4846.0 Angstrom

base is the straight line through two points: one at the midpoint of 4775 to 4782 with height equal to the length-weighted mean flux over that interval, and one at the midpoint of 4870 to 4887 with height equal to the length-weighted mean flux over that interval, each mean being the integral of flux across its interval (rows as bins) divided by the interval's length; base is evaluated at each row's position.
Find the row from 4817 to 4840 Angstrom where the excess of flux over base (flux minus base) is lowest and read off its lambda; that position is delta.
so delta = 4821.0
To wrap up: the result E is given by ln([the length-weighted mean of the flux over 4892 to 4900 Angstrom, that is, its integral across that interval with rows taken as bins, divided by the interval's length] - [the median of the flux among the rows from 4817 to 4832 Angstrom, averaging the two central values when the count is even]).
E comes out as -1.0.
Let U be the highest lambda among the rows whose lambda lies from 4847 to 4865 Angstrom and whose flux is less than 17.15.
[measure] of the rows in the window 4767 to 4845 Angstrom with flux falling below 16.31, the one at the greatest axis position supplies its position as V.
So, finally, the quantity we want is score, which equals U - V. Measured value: 35.0 Angstrom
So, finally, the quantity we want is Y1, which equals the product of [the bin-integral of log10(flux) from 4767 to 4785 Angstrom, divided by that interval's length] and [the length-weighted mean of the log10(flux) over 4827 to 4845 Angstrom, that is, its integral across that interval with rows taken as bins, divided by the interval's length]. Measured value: 1.53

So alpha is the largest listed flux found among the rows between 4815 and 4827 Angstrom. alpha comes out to 17.05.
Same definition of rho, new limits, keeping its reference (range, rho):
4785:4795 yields 1.99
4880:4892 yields 2.24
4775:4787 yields 2.26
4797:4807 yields 2.02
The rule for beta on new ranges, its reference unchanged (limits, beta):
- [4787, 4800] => 4791.0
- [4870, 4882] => 4876.0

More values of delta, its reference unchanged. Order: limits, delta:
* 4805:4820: 4816.0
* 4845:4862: 4846.0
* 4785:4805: 4791.0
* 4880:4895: 4883.5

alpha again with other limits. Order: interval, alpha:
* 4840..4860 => 18.26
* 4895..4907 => 18.36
